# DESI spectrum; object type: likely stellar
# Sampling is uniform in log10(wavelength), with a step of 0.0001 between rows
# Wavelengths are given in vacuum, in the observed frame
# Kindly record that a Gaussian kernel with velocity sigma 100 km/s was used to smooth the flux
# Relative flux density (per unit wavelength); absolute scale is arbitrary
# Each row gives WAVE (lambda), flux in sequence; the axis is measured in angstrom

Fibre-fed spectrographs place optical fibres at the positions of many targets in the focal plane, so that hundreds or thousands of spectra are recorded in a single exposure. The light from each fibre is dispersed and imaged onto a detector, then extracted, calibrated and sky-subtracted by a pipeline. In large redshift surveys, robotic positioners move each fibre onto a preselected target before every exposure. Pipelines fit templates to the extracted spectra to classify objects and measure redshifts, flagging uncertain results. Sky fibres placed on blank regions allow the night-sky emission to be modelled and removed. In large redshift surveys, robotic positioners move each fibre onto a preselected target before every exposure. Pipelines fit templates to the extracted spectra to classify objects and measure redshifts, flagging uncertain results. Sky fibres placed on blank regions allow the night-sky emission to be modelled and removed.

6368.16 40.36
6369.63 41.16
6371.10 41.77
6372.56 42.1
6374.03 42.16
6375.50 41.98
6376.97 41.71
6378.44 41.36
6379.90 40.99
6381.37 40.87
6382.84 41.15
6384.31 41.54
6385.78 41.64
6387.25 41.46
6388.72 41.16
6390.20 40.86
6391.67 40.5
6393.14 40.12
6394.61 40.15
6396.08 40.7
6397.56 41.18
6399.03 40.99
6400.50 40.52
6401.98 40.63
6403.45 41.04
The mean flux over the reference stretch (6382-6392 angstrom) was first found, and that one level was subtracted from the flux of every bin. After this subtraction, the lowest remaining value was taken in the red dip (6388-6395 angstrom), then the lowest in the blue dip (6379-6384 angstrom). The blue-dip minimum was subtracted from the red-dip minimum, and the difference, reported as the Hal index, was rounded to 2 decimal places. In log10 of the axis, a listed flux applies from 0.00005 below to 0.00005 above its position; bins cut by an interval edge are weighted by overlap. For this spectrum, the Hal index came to -0.75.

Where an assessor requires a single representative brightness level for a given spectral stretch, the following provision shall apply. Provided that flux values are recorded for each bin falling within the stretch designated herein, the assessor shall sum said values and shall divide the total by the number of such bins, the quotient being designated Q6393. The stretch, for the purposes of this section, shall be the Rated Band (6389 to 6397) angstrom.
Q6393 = 40.5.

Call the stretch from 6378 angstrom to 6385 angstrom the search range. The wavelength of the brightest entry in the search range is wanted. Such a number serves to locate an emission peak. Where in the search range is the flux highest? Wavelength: 6384.31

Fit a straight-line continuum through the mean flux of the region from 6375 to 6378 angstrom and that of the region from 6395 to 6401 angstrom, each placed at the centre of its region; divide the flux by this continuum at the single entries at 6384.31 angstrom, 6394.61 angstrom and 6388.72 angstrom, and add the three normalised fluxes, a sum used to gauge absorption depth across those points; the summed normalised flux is 2.98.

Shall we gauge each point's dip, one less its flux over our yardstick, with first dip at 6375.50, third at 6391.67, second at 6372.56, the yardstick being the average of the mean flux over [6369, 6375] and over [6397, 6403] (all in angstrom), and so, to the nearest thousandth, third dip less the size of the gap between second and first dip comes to 0.017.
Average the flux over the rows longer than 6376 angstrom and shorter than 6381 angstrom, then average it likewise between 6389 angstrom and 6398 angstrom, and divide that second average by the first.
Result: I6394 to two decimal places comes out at 0.98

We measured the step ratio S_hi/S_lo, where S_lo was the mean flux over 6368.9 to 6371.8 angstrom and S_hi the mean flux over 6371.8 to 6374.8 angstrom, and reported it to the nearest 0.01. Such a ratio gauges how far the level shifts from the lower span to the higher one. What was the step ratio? 1.02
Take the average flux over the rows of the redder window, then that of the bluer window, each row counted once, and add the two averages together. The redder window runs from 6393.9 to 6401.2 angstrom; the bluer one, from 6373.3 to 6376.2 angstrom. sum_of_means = 82.8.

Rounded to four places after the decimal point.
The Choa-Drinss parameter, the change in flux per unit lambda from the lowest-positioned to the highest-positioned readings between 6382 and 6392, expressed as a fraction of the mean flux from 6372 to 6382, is -0.0018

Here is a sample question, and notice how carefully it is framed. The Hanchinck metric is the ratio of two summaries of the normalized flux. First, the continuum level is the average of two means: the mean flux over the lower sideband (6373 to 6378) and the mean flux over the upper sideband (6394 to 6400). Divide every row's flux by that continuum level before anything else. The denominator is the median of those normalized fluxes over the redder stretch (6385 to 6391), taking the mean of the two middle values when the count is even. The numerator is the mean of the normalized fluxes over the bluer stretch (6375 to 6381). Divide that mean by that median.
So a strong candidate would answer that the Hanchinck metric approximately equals 1.00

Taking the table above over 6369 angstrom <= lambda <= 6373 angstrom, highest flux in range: 42.1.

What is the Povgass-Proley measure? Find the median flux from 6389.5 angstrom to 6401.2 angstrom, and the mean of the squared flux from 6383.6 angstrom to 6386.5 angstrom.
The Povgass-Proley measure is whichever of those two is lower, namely 40.6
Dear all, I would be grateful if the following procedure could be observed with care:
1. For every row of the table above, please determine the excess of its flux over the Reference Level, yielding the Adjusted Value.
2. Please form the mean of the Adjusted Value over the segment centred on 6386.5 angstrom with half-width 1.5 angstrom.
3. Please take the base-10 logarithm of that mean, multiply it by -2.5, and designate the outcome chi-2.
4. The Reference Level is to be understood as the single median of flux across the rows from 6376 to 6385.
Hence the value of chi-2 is 1.3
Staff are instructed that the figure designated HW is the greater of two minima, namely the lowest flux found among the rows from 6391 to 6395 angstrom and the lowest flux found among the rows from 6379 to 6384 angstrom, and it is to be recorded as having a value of 40.9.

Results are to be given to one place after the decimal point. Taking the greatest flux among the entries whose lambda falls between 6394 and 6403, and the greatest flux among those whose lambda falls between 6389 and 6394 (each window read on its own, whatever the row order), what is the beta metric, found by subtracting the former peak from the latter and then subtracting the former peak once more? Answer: -41.5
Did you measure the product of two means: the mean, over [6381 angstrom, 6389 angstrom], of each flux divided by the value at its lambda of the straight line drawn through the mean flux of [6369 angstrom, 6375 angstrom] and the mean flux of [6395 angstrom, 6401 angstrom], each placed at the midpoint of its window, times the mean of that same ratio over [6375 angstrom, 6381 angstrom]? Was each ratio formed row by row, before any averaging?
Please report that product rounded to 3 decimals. 0.998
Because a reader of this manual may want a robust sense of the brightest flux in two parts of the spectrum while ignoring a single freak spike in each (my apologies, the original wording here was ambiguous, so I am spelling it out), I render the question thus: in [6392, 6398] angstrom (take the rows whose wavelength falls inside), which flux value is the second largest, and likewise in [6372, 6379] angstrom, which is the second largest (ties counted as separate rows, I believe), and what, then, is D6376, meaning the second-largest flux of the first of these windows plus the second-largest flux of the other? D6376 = 82.8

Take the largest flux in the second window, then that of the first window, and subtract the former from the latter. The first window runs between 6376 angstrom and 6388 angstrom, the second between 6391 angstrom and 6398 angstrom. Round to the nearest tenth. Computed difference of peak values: 0.5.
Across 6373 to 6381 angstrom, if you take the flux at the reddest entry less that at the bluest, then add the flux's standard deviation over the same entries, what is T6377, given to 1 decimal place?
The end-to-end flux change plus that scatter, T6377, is -0.7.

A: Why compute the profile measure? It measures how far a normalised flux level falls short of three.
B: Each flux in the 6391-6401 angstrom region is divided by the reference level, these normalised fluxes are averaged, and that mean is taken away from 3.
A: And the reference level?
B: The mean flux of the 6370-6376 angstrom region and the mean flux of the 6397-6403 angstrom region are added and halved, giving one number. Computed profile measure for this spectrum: 2.02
